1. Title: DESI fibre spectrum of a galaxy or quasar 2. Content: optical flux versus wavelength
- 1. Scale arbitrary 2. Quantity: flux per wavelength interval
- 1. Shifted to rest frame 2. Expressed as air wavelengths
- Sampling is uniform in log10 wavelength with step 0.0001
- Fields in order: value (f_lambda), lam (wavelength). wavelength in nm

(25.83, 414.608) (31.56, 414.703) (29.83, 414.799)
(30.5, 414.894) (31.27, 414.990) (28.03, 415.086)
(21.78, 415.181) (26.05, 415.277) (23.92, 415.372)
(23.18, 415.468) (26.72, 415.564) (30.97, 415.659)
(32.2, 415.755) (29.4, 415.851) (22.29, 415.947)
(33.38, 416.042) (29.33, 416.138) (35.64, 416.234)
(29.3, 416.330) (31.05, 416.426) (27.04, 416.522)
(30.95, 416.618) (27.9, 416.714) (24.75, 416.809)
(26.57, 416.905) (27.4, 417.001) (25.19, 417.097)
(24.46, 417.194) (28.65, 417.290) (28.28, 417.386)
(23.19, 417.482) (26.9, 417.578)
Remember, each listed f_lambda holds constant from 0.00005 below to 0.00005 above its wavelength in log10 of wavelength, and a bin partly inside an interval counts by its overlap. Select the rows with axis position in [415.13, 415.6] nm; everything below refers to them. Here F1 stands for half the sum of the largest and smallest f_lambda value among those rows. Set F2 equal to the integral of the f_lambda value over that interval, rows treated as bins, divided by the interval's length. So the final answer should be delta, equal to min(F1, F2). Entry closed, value 24.25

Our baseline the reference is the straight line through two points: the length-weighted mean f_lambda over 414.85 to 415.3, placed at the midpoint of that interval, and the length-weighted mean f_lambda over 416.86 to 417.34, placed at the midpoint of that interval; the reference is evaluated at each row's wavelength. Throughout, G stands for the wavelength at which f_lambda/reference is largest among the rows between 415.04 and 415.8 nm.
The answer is 415.755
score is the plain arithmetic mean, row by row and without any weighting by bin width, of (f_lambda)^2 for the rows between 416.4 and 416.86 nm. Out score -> 809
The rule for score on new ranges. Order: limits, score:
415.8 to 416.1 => 825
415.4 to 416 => 768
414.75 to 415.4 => 758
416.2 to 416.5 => 1031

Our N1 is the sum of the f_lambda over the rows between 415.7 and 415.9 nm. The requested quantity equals 62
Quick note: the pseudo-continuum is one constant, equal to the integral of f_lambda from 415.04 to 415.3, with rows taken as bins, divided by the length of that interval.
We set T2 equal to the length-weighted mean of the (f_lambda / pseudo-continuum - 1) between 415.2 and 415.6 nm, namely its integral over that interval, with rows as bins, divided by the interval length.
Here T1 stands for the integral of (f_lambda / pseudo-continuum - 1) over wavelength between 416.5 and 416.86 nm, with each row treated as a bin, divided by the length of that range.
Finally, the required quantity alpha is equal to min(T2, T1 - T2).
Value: -0.021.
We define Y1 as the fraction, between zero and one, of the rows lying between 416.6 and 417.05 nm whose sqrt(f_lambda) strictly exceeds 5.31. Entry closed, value 0.20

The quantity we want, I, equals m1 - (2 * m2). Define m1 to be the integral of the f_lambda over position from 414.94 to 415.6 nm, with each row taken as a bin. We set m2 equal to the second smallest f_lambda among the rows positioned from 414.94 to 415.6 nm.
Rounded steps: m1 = 17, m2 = 23.18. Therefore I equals -29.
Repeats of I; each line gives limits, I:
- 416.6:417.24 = -33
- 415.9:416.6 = -33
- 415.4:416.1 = -27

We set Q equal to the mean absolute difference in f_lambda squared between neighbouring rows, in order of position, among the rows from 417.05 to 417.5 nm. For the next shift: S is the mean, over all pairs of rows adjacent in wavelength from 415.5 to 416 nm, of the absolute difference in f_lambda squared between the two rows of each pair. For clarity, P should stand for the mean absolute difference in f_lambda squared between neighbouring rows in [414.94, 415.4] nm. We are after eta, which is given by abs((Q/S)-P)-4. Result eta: 199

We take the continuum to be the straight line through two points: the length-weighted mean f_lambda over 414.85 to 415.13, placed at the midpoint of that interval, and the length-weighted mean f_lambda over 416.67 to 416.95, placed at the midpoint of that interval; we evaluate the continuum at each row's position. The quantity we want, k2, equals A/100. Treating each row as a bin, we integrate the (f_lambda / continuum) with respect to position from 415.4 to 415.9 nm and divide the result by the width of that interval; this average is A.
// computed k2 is 0.0099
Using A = 0.99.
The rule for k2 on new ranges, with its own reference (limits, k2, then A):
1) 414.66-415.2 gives 0.0097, 0.97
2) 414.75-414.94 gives 0.0100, 1.00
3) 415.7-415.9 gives 0.0108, 1.08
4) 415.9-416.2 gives 0.0103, 1.03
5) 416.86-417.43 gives 0.0103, 1.03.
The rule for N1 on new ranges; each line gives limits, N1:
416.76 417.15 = 104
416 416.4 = 128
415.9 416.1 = 56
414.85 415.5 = 185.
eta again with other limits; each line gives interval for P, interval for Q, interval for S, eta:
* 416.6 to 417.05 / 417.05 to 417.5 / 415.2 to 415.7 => 116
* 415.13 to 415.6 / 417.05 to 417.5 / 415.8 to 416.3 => 126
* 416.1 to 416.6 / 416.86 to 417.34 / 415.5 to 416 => 286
